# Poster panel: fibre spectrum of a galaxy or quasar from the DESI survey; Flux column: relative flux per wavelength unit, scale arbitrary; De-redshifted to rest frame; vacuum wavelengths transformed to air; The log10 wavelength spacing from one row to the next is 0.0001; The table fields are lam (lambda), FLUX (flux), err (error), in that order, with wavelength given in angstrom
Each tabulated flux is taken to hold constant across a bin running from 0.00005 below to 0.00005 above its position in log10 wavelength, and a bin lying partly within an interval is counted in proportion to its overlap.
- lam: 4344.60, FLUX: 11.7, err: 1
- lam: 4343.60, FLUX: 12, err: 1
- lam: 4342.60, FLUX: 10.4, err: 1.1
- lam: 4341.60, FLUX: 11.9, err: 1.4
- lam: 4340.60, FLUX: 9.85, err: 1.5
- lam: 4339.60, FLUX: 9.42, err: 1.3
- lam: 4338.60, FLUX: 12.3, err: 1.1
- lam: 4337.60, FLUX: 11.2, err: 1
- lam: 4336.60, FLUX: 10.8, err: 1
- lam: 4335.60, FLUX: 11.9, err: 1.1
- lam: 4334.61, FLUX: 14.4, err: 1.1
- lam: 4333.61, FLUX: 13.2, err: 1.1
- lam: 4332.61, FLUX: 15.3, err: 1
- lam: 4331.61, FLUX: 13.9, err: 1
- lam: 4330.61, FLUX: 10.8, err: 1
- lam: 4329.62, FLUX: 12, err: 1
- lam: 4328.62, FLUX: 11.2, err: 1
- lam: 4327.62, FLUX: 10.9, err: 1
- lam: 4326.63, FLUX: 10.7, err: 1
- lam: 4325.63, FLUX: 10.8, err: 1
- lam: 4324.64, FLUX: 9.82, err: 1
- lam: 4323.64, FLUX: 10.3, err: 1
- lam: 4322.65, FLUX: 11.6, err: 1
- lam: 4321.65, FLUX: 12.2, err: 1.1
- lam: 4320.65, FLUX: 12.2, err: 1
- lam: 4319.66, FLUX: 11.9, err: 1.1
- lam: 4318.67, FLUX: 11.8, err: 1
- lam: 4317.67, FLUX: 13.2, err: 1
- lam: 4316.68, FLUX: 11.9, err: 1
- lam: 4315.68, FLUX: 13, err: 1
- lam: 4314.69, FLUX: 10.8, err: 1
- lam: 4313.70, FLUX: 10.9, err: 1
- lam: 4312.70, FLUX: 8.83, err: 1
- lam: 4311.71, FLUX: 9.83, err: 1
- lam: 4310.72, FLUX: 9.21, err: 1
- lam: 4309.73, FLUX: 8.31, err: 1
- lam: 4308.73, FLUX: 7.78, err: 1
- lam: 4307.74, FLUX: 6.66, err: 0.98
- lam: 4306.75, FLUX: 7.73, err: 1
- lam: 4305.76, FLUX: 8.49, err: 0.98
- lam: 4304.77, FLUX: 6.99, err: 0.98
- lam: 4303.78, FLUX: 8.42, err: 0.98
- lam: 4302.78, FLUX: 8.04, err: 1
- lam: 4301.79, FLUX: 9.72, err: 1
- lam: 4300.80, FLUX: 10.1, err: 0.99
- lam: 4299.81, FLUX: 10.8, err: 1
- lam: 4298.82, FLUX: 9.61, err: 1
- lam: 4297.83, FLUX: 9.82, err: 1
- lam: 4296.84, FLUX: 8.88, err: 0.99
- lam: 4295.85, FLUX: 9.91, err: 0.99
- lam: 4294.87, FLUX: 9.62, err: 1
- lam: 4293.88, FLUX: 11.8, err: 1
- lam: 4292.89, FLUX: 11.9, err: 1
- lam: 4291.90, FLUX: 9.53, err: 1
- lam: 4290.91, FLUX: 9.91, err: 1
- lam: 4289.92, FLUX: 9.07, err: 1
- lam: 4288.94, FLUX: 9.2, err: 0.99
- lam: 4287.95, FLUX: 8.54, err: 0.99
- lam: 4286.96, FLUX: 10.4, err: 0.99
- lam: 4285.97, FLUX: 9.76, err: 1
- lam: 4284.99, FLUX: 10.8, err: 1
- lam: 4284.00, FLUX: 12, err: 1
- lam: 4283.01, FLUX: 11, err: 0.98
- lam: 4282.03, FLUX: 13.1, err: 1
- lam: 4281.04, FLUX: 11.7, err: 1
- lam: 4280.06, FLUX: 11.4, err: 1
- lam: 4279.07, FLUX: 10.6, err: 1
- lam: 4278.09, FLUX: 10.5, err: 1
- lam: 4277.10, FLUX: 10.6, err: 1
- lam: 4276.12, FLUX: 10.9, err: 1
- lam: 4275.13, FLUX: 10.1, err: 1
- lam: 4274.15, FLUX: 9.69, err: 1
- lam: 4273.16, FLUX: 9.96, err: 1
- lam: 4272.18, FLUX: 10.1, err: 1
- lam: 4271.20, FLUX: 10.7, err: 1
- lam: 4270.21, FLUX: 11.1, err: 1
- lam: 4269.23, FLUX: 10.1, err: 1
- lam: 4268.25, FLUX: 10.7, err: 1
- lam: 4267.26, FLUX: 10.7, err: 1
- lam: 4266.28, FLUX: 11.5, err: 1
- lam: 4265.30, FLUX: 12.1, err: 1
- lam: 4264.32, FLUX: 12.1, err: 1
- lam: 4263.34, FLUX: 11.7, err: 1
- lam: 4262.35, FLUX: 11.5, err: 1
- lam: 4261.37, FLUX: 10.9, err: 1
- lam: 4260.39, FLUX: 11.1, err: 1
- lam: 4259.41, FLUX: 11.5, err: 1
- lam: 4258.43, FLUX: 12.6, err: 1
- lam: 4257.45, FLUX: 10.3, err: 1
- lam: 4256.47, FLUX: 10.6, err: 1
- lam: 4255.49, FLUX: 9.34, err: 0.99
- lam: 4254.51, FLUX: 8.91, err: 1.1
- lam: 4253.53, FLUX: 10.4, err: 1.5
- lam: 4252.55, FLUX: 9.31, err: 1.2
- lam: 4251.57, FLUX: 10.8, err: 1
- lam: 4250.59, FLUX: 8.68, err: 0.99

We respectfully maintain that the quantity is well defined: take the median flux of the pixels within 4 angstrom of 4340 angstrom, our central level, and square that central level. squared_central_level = 121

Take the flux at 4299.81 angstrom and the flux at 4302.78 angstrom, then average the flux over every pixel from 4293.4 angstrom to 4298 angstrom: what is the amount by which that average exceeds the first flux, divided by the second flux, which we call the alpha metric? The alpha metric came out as -0.10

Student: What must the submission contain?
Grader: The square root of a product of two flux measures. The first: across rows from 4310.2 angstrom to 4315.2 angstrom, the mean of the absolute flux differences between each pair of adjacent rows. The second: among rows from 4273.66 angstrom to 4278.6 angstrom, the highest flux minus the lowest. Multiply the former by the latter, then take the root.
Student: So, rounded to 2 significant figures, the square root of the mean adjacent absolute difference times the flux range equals 1.1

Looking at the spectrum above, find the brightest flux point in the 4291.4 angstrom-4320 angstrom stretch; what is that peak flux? 13.2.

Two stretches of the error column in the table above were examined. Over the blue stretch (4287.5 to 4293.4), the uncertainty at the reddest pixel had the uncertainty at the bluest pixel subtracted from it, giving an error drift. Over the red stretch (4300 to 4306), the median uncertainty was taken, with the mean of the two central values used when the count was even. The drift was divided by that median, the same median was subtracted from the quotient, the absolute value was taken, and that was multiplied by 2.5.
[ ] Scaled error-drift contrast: 2.44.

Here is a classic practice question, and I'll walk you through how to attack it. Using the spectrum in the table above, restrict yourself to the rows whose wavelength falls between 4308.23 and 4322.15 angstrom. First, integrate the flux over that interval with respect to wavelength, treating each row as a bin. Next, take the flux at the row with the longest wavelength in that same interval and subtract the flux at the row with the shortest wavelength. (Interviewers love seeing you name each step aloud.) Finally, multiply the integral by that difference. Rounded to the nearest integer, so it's 667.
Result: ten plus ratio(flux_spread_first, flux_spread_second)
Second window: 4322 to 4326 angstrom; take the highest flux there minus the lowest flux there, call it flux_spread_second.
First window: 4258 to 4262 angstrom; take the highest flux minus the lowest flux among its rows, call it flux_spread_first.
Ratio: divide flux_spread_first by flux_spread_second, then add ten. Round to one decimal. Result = 11.0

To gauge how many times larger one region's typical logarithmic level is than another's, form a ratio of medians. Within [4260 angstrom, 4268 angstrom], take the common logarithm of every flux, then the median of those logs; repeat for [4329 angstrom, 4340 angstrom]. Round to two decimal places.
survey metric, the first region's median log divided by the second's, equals 0.98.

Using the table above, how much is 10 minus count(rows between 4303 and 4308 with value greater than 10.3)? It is 10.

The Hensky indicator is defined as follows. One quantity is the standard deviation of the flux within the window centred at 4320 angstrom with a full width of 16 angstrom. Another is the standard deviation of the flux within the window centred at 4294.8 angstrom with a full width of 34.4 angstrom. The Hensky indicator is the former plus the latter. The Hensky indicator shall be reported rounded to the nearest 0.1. 2.6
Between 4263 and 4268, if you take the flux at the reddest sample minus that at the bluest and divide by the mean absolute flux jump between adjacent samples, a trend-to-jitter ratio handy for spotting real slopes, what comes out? -2.2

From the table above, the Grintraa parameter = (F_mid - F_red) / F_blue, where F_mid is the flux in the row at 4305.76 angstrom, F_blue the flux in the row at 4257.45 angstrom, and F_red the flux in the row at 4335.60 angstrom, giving -0.33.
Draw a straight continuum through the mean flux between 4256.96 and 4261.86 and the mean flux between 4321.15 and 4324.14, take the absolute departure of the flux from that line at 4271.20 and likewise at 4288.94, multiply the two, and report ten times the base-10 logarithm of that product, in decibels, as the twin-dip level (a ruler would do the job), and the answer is 1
